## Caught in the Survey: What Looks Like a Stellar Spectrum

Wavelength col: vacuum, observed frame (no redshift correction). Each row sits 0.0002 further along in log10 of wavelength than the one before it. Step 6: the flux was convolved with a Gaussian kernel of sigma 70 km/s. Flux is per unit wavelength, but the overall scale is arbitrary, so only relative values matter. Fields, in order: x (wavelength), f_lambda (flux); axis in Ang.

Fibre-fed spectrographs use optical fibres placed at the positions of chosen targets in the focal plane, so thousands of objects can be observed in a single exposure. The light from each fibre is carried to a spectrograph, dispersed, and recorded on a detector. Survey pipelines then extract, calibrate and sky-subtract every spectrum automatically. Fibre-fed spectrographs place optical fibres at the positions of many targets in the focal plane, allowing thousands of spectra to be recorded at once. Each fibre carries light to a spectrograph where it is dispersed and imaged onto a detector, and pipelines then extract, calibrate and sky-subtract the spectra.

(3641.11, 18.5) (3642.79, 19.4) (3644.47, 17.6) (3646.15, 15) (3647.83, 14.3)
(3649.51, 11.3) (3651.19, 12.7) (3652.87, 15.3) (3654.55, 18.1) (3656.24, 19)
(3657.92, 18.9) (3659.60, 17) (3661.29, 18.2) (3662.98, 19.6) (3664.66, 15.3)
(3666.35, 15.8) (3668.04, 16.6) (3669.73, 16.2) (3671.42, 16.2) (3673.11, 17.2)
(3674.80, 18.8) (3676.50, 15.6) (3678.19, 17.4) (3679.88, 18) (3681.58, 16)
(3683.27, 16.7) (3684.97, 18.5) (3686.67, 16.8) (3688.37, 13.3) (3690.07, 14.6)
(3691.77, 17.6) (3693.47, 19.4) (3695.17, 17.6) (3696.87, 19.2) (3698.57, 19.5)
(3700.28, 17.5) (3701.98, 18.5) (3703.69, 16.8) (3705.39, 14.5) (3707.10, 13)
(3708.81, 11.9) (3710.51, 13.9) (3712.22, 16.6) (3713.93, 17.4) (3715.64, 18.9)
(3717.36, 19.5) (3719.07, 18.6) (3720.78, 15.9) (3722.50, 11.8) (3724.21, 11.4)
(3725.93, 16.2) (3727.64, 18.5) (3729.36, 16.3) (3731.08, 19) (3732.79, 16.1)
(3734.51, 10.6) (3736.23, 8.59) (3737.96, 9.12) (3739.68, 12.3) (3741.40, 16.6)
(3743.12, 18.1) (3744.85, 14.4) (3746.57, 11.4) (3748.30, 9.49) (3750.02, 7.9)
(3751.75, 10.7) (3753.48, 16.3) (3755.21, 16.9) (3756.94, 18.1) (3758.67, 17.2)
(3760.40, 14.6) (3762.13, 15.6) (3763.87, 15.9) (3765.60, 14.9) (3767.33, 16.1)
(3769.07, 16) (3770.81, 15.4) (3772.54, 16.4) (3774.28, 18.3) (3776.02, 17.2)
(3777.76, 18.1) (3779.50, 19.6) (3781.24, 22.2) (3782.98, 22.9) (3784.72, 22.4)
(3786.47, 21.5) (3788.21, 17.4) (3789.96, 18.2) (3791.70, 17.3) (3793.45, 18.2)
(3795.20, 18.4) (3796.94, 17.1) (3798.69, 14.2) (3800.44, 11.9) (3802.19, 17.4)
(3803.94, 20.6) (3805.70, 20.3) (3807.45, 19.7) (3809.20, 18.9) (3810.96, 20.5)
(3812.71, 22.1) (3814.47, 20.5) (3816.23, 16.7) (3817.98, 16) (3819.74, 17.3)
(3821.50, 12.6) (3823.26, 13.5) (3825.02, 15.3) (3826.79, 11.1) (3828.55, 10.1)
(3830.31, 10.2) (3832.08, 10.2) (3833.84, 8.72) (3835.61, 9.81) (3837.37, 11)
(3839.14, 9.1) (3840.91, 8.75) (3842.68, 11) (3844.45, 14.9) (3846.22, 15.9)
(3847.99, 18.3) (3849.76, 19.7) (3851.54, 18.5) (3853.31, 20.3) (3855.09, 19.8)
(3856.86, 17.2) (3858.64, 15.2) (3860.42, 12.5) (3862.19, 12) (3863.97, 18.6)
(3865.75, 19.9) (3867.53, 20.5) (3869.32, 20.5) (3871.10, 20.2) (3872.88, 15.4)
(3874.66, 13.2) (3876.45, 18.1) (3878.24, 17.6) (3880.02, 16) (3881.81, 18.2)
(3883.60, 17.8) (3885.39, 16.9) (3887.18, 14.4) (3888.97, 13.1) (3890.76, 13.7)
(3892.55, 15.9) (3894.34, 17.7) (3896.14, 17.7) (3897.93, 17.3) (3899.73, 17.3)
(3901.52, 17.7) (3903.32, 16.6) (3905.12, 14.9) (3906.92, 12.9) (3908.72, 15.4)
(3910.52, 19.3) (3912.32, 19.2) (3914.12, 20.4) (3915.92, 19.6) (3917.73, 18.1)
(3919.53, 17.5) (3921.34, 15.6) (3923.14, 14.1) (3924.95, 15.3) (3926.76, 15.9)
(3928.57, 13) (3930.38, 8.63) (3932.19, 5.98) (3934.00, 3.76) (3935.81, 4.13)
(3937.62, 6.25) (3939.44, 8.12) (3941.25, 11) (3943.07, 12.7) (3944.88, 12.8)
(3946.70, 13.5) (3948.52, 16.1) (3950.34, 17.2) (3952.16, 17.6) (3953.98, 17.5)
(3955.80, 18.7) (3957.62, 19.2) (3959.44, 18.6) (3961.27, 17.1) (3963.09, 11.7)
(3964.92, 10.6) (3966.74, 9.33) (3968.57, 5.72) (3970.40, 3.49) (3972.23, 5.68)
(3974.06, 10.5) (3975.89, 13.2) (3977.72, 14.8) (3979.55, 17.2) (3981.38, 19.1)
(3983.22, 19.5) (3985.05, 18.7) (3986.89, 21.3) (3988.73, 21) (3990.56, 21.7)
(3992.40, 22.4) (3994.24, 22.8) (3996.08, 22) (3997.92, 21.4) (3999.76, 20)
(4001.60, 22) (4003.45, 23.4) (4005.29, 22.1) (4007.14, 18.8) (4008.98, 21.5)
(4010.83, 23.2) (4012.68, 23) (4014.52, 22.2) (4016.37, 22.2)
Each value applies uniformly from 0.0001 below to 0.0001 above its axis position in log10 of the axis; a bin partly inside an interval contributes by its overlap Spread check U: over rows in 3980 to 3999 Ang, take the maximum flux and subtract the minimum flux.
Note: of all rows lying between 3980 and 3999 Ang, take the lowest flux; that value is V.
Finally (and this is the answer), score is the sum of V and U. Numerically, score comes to 22.8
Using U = 4.1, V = 18.7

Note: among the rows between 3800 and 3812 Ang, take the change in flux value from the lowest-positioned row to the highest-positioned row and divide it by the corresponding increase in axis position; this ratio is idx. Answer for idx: 0.8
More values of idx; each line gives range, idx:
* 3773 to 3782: 0.6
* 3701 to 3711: -0.5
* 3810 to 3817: -0.7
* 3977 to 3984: 0.9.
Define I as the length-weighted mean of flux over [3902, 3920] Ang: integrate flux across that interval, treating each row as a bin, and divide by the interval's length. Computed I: 17.4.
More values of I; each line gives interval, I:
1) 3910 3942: 13.0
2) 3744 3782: 15.6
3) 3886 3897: 15.4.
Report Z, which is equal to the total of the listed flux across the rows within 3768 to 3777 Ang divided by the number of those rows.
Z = 16.7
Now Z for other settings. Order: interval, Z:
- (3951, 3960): 18.3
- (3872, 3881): 16.1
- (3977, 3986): 17.9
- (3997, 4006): 21.8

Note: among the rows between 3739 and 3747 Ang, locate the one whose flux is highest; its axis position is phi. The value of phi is 3743.12 Ang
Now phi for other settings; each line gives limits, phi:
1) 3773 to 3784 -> 3782.98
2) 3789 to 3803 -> 3795.20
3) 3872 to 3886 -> 3881.81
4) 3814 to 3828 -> 3814.47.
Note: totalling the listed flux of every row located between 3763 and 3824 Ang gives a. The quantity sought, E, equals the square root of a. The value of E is 25.0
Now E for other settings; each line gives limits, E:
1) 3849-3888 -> 19.6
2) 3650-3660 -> 10.0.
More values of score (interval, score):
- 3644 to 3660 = 19.0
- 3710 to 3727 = 19.5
